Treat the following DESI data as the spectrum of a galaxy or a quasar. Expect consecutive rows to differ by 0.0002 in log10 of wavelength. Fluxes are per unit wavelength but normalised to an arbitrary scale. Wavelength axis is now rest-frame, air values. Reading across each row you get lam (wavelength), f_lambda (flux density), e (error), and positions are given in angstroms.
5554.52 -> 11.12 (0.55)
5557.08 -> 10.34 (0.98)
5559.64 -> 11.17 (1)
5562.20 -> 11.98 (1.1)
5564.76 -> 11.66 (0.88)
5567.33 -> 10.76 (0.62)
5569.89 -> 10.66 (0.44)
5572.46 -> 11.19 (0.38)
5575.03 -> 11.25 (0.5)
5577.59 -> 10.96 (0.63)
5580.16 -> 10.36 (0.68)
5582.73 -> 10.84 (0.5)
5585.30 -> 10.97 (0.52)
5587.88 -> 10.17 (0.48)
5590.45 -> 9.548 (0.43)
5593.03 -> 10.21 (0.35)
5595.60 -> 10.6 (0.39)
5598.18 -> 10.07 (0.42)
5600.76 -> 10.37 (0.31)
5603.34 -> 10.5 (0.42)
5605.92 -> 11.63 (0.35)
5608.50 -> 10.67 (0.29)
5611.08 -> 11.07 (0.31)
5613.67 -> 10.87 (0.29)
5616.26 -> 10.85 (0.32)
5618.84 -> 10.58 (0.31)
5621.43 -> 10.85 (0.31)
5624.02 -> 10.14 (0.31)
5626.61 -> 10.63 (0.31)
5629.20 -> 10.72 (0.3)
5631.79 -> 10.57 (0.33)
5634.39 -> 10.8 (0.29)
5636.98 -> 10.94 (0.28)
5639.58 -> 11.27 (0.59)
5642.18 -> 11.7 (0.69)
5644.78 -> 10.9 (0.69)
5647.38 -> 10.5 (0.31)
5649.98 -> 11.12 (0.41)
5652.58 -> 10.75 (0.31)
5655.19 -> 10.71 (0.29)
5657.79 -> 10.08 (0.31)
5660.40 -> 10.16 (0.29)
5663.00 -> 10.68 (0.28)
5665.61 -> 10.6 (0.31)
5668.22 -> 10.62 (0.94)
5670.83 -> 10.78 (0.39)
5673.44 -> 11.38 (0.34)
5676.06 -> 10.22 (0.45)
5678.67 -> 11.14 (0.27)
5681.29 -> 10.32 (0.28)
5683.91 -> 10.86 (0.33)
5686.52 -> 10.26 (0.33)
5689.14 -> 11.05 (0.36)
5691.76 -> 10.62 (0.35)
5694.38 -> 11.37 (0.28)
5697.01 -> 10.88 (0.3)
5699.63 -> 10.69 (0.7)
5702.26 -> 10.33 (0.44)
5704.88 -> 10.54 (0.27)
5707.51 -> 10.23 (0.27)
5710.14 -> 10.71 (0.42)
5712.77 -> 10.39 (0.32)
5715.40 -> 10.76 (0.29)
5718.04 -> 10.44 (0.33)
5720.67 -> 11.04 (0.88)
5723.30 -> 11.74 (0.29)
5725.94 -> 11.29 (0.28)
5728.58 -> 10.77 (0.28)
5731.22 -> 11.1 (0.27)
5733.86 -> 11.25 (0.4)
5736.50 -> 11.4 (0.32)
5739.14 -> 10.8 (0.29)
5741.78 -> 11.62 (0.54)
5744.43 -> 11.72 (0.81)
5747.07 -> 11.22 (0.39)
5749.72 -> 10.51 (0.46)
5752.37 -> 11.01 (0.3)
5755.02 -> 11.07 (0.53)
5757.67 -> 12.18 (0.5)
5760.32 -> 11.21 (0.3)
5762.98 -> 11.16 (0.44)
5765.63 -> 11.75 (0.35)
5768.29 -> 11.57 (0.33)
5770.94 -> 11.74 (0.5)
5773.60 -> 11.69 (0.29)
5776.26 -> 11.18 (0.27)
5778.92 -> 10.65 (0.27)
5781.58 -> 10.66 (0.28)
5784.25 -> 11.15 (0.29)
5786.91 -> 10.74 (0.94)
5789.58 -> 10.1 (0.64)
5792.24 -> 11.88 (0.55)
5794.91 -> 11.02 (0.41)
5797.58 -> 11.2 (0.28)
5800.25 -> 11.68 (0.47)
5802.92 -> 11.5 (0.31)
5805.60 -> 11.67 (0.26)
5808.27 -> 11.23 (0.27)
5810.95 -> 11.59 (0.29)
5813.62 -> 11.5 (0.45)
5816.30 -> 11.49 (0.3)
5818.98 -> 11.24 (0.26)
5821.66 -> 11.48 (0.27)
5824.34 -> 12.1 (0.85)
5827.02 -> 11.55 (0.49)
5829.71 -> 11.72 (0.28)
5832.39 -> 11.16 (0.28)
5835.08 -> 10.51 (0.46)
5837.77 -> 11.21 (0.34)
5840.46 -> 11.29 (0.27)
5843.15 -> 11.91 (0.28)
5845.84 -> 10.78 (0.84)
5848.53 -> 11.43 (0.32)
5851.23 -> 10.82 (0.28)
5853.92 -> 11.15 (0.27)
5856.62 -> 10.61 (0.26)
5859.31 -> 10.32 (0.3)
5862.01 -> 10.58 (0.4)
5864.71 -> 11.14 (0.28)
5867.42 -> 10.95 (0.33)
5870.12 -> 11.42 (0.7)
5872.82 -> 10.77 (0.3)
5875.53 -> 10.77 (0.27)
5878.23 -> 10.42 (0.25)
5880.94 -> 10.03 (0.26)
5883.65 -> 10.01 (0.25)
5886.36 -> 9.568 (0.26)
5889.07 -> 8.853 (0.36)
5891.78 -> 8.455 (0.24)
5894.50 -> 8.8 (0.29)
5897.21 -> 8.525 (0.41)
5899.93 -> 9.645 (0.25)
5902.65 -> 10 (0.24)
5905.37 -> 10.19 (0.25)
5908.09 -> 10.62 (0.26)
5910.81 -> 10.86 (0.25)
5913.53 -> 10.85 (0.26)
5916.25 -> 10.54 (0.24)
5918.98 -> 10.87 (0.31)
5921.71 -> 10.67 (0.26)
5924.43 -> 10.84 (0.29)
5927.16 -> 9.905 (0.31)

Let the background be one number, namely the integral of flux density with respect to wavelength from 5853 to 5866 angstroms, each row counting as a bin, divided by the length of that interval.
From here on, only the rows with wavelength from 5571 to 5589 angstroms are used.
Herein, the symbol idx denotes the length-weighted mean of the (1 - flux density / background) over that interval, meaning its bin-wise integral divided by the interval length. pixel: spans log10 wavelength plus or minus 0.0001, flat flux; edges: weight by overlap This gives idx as -0.01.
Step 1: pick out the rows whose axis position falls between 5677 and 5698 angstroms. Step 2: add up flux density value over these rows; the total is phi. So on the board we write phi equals 86.5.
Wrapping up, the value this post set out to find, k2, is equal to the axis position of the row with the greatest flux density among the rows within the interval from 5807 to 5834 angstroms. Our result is 5824.34 angstroms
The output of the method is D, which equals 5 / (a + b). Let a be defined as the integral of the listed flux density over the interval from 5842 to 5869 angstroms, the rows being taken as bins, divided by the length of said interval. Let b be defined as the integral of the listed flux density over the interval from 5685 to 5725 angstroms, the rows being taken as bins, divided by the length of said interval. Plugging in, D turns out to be 0.230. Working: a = 11.0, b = 10.7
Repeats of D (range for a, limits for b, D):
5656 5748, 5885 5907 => 0.249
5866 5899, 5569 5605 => 0.245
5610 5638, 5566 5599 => 0.235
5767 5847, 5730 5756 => 0.222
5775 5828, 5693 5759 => 0.224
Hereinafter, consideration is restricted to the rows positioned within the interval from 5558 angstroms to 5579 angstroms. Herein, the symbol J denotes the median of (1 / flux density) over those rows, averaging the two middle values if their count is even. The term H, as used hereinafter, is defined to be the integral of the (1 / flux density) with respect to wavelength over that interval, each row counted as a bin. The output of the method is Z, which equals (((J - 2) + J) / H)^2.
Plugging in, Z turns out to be 0.938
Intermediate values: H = 1.88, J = 0.0894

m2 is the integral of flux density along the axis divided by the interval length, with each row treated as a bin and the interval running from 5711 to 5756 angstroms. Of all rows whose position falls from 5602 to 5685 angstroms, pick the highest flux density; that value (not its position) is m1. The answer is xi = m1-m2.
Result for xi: 0.64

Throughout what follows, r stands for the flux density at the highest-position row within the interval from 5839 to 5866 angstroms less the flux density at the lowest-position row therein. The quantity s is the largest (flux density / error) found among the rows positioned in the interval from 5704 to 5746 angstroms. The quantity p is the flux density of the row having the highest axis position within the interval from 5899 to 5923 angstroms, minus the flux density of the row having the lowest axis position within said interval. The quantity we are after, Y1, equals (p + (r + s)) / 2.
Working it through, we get 21.0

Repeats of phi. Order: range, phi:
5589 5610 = 83.6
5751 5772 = 91.7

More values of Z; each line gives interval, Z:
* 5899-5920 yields 0.811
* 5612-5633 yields 0.846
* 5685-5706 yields 0.853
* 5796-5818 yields 0.907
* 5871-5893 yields 0.647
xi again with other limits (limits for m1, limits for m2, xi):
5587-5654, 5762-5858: 0.42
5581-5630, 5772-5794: 0.62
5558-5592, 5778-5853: 0.72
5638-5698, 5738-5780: 0.38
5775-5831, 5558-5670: 1.34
